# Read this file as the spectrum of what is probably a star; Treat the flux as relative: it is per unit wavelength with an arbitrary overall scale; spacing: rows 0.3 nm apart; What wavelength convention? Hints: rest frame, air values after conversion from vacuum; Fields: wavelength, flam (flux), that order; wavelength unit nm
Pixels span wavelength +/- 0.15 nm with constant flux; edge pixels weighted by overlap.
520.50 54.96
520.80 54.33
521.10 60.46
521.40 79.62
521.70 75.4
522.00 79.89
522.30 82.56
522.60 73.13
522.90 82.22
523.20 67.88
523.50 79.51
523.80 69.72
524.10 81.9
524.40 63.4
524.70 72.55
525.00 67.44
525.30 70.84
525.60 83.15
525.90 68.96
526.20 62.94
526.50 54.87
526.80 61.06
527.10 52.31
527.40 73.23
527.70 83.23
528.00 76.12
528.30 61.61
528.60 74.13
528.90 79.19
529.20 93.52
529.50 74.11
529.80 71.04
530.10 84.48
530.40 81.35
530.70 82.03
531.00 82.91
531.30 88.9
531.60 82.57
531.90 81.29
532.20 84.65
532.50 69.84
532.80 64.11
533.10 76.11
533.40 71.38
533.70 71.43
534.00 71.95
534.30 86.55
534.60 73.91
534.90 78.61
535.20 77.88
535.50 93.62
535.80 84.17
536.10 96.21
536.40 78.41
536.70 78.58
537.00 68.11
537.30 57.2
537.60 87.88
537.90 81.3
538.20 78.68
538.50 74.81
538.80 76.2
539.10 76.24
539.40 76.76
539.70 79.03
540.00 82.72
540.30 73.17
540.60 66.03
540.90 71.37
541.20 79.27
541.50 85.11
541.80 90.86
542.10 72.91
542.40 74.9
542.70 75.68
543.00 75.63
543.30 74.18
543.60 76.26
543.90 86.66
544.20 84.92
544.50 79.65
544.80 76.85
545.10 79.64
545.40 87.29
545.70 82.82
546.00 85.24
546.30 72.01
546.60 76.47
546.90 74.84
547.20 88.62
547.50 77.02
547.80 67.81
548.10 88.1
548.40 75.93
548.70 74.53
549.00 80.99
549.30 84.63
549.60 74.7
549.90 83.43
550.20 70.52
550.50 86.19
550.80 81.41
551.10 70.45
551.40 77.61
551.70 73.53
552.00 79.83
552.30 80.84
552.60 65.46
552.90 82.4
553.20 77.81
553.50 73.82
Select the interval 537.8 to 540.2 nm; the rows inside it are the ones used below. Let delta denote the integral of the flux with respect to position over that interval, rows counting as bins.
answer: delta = 187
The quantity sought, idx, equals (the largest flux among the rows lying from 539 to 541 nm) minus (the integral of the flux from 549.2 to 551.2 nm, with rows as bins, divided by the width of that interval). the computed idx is 4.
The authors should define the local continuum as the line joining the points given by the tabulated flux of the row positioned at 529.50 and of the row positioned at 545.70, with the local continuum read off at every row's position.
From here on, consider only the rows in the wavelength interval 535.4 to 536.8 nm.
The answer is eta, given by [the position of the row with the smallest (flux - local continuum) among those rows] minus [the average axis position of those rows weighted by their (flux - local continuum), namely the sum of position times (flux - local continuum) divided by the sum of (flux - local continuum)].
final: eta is 0.56 nm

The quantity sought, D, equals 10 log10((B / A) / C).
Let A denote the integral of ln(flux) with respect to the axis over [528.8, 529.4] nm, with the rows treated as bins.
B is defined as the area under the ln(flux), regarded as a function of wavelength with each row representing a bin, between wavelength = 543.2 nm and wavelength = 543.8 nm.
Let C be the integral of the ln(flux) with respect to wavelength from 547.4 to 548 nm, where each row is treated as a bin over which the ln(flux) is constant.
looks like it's -4.22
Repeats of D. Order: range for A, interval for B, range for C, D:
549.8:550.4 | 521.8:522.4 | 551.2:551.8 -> -4.09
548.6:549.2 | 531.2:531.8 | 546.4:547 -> -4.06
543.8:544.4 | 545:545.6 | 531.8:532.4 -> -4.24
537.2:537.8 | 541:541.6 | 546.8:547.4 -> -4.12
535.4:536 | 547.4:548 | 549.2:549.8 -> -4.39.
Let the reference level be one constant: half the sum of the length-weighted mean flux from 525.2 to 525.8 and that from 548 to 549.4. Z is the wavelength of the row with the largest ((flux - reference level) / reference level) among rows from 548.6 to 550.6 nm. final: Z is 550.50 nm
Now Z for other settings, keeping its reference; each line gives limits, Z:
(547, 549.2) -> 547.20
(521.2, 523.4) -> 522.30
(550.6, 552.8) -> 550.80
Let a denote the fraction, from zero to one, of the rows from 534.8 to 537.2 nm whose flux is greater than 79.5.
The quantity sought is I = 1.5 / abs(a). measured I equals 4.0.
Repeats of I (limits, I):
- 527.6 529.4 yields 4.5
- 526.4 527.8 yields 7.5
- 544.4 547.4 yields 2.5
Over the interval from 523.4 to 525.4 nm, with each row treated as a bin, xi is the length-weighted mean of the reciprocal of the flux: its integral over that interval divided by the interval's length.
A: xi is 0.0140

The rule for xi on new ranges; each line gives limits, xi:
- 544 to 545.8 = 0.0122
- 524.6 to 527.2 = 0.0154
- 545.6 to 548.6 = 0.0128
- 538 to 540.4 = 0.0129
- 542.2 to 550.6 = 0.0127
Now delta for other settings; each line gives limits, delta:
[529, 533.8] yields 378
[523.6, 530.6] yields 506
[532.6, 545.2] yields 979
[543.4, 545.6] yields 179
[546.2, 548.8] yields 201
